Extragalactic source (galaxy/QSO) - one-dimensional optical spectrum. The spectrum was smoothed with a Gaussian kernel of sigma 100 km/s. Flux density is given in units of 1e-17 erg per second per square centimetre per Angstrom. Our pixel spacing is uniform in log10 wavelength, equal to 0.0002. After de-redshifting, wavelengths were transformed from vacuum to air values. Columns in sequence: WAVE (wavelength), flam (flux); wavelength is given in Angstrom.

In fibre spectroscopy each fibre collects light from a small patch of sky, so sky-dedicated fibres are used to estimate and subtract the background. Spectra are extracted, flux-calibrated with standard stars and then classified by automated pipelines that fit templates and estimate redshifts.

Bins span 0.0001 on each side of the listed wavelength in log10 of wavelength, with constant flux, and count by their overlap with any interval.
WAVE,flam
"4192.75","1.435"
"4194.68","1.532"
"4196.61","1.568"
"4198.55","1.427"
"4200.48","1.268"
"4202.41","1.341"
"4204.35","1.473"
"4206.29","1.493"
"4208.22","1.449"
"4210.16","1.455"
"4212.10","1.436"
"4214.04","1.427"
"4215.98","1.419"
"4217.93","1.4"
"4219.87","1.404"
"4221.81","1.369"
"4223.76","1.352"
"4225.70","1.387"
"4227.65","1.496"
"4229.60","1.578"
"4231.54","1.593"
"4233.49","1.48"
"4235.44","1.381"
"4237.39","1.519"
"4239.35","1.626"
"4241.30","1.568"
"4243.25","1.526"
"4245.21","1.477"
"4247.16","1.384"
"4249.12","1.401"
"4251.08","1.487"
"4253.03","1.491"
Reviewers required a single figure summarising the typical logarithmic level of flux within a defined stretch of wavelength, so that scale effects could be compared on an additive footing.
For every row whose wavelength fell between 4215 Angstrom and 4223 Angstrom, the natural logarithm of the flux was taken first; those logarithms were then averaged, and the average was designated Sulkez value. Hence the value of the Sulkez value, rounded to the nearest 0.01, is 0.33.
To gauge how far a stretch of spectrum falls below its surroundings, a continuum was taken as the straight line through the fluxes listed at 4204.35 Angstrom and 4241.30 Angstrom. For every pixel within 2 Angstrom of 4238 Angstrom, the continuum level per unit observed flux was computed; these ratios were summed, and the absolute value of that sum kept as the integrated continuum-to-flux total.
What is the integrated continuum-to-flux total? 1.99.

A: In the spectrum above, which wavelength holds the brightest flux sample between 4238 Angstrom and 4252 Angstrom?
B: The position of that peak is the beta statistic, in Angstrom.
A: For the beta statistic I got 4239.35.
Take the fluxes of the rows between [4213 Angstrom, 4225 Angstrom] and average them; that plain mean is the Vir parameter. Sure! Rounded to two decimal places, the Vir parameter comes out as 1.40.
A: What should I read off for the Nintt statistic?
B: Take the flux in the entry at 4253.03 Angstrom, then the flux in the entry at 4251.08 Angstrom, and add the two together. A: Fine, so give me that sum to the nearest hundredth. 2.98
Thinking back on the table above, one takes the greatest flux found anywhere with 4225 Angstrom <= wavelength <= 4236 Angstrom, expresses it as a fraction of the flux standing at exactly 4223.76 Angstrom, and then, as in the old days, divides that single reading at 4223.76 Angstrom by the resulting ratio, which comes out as 1.15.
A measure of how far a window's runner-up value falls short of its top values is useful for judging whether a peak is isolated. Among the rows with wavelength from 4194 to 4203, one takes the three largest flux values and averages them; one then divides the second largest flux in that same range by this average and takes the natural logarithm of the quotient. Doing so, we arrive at 0.015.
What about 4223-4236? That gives 0.014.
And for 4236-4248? -0.003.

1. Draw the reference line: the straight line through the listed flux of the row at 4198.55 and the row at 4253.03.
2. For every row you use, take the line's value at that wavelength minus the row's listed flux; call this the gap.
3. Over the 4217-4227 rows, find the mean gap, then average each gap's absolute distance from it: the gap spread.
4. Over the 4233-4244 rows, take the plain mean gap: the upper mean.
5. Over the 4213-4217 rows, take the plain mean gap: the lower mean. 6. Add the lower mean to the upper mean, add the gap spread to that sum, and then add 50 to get 50.00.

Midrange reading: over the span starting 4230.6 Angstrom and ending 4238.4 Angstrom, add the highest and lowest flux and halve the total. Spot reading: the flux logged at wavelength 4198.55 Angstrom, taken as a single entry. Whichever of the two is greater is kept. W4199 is 1.49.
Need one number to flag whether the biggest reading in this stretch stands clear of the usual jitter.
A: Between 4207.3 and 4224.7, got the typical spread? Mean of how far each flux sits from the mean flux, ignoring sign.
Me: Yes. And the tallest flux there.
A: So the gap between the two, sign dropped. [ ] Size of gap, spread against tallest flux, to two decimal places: 1.43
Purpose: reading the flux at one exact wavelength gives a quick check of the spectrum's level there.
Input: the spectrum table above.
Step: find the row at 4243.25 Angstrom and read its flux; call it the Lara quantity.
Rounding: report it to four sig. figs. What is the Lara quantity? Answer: 1.526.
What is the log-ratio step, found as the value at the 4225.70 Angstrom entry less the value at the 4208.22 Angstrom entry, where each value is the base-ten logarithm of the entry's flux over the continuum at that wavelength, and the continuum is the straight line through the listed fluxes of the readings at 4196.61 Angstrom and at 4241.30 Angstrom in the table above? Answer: -0.019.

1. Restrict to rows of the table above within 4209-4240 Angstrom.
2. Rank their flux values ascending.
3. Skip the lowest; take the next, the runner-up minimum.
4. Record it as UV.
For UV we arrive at 1.369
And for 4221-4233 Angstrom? 1.369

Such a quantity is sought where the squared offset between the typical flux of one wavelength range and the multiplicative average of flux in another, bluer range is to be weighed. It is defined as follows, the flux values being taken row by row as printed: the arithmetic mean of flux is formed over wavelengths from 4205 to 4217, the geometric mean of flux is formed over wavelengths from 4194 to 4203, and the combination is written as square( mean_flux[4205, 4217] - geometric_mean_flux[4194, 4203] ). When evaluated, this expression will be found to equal 0.0006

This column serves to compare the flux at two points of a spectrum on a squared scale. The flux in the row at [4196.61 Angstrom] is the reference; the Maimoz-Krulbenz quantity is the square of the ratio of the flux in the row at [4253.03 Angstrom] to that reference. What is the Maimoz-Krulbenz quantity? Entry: 0.90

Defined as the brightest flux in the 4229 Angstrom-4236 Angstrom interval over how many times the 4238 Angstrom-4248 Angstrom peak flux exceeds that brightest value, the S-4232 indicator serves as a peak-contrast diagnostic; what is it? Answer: 1.56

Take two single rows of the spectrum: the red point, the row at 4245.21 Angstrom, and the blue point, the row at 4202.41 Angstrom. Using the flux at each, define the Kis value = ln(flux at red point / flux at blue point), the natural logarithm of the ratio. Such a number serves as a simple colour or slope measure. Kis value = 0.10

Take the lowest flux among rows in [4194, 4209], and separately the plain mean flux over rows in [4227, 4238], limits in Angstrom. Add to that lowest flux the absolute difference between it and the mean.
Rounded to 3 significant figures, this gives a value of 1.51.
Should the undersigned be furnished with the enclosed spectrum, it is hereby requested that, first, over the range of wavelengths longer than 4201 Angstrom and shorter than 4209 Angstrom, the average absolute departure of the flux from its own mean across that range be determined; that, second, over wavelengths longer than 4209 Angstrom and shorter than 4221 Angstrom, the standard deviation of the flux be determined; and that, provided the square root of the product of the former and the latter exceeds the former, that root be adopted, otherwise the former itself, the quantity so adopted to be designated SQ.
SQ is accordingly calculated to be 0.05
